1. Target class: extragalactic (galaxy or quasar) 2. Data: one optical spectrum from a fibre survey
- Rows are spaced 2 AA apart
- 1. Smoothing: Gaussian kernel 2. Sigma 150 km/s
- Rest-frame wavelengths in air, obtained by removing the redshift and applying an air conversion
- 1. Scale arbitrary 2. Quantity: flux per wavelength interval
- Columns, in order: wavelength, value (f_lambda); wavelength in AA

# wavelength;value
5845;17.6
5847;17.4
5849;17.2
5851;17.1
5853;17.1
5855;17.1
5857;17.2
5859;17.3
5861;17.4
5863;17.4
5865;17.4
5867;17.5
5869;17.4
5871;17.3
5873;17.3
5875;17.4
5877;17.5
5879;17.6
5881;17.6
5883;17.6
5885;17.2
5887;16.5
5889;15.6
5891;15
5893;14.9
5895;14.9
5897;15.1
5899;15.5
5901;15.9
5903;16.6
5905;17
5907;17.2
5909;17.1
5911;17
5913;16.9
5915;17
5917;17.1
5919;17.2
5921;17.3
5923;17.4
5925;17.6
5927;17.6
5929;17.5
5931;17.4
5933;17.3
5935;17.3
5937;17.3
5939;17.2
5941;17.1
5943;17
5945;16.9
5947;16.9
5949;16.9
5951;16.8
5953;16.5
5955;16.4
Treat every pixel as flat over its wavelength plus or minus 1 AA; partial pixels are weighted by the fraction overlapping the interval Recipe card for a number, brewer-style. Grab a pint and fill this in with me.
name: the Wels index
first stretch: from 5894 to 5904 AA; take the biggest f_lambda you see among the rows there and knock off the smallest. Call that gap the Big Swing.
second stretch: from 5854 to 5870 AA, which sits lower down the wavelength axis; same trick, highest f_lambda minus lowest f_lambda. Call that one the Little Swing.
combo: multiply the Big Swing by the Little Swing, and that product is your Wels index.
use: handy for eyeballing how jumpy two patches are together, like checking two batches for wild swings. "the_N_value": 0.68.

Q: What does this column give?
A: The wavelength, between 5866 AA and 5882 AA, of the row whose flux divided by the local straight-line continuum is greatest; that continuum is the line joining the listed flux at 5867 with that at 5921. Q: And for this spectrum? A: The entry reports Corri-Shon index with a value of 5881 AA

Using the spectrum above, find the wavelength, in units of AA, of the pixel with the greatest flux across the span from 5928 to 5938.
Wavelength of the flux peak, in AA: 5929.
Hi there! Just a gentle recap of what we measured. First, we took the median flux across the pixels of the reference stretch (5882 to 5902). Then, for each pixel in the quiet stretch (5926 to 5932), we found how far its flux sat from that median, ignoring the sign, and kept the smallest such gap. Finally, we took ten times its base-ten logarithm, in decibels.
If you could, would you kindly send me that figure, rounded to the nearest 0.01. 2.67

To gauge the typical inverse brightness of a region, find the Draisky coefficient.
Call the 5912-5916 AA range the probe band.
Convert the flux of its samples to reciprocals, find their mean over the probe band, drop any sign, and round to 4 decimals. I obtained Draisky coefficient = 0.0590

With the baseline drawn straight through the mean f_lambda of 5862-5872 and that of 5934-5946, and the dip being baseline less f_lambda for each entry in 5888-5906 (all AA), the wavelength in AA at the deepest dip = 5893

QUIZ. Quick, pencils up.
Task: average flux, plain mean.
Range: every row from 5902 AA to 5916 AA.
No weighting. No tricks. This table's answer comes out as 17.0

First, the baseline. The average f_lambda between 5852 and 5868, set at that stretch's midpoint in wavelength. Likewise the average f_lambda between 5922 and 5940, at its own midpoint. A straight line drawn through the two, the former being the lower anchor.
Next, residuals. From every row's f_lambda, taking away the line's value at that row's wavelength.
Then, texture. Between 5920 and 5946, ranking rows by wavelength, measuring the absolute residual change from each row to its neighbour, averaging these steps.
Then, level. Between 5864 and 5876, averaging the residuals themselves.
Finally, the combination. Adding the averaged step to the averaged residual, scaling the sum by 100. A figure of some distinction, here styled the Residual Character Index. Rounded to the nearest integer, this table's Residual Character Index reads 15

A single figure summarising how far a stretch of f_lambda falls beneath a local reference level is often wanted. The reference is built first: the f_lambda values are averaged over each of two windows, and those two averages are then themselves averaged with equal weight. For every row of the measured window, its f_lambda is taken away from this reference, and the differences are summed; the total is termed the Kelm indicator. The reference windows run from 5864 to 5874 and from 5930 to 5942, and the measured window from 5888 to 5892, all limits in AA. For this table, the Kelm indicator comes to 4.0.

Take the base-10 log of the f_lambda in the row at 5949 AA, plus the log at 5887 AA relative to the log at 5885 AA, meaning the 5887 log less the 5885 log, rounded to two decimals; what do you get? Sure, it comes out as 1.21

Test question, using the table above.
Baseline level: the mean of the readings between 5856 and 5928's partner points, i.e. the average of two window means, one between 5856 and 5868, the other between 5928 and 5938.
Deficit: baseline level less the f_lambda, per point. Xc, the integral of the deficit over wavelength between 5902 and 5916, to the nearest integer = 5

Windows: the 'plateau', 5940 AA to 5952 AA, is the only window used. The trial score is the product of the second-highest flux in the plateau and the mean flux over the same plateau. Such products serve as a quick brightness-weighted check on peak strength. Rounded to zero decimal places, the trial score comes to 288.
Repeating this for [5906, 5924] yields 296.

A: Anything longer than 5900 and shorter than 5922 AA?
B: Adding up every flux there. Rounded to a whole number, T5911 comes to 186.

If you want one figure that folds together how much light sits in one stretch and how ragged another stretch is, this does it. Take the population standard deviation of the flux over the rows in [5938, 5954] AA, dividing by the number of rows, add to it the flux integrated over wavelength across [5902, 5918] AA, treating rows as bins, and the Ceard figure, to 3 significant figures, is 272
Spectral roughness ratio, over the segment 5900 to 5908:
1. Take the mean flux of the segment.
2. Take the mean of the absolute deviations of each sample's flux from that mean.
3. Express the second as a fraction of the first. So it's 0.025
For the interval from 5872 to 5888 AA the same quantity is 0.015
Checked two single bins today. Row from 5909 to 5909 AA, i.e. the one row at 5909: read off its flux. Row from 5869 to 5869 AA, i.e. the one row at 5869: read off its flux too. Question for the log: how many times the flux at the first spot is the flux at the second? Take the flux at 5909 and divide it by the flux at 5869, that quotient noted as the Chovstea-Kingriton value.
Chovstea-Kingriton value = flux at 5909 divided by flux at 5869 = 0.98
